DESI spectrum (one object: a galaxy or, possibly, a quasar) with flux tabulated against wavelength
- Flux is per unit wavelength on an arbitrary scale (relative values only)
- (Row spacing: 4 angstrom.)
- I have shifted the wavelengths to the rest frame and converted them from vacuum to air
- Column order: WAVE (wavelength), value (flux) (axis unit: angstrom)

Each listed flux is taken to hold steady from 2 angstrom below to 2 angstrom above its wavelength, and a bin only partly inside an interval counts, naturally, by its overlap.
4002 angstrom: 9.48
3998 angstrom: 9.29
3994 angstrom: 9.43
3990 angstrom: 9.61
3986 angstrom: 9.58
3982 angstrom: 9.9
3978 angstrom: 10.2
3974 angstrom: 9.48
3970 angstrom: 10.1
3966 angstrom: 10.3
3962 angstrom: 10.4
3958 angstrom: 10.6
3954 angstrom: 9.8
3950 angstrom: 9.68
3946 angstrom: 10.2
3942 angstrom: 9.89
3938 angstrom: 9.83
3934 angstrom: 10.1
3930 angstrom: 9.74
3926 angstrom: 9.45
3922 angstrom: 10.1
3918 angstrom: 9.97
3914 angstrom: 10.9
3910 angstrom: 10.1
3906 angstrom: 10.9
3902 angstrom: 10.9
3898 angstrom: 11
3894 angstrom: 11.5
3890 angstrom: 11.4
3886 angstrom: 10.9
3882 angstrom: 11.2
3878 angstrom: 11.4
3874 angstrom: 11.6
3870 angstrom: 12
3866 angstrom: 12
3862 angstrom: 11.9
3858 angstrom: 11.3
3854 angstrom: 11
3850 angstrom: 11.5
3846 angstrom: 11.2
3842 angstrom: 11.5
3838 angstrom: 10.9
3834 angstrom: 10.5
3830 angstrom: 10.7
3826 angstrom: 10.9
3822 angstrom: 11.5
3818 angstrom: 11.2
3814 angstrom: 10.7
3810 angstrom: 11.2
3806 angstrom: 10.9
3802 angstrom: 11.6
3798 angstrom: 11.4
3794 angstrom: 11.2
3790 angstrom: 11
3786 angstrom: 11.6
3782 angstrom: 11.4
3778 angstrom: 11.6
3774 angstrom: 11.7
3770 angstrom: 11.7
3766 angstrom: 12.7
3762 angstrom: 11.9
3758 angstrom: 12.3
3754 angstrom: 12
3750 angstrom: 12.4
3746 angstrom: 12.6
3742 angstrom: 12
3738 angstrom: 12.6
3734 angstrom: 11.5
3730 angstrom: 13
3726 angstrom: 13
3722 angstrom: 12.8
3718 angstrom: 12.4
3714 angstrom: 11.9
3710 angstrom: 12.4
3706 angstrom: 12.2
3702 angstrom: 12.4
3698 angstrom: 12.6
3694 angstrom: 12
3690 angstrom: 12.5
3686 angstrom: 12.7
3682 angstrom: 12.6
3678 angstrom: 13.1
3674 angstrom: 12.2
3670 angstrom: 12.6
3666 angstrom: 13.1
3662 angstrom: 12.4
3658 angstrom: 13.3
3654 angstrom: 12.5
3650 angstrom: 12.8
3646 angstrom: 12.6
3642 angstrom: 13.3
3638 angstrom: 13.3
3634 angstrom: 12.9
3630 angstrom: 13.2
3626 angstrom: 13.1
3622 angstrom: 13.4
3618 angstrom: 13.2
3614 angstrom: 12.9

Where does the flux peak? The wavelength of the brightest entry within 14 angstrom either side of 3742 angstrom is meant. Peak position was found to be 3730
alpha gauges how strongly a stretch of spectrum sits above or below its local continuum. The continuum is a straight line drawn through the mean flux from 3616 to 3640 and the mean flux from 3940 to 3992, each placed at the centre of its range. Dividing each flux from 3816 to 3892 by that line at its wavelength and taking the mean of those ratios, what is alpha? 1.02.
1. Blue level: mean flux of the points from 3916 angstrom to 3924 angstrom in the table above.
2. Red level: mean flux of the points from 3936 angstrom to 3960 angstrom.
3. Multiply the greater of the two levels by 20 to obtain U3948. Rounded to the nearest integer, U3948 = 201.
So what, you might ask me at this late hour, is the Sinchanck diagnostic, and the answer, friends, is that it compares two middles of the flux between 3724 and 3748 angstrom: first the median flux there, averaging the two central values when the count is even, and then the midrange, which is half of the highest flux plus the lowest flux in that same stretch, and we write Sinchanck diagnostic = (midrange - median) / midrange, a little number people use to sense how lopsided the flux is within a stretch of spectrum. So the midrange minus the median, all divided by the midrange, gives -0.029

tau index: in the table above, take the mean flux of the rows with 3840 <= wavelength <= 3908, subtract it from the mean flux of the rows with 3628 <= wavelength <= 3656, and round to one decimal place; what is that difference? 1.6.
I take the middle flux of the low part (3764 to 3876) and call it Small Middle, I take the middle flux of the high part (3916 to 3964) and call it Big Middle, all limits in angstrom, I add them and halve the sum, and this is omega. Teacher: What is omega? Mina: 10.7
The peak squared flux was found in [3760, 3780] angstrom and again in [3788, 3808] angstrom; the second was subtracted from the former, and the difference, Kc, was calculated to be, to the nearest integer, 27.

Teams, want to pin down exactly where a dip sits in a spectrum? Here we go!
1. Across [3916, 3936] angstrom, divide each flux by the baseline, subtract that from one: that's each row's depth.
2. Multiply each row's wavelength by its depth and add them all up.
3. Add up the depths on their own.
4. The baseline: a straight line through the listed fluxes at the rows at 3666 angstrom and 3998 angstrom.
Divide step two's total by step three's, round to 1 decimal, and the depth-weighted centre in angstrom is 3924.8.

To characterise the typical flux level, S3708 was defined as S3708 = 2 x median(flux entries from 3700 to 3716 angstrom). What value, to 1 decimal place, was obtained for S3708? 24.6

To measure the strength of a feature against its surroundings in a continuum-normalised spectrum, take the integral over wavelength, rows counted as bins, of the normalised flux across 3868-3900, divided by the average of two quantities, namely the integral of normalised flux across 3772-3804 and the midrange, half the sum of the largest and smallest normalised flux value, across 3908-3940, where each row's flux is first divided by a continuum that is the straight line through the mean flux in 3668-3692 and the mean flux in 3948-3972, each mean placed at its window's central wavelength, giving 2.08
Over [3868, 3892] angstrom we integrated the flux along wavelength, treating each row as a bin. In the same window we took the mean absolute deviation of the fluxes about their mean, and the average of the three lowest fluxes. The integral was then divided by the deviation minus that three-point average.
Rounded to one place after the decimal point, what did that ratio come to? -25.1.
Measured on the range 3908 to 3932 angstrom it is -25.7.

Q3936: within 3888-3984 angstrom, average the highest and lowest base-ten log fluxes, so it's 1.02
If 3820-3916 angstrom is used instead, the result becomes 1.04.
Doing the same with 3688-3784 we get 1.09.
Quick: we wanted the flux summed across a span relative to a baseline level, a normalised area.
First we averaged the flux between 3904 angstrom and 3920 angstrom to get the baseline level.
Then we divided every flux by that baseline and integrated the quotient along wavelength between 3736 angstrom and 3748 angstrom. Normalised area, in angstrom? 14.2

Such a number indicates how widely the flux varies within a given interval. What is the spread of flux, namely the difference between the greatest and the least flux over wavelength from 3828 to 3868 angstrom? 1.5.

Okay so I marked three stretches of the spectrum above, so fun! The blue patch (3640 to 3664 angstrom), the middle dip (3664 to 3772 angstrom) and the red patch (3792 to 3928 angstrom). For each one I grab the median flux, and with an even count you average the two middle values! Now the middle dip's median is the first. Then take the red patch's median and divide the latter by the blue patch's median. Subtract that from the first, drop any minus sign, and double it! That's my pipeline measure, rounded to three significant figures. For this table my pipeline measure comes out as 23.0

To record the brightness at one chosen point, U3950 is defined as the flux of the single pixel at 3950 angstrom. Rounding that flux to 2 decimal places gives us 9.68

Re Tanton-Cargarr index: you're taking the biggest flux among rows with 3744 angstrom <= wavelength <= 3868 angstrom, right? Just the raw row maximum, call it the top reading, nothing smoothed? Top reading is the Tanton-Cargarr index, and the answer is 12.7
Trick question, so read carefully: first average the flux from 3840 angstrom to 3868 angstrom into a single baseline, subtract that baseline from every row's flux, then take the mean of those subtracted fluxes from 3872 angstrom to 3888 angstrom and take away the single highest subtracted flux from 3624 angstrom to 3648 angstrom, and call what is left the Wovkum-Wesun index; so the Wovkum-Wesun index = -2.0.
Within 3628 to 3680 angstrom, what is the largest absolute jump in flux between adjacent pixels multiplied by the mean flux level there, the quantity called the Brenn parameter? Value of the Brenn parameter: 12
